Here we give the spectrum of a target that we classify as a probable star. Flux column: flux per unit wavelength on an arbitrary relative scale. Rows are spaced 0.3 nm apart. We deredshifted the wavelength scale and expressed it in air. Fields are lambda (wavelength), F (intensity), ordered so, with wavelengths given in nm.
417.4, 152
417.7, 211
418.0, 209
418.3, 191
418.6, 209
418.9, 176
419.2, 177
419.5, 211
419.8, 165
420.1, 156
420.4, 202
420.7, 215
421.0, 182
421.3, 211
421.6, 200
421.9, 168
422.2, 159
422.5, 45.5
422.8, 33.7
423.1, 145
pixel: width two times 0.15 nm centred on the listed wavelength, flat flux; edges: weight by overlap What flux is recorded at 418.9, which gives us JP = 176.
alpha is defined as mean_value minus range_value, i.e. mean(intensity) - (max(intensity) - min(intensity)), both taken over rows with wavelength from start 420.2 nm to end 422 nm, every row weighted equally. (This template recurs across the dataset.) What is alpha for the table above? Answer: 149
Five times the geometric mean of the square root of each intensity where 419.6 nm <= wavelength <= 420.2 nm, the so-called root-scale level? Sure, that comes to 63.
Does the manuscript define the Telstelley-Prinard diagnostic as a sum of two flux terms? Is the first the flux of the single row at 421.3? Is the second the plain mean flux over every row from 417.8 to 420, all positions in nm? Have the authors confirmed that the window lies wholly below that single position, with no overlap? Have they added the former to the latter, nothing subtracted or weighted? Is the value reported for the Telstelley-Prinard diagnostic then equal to 402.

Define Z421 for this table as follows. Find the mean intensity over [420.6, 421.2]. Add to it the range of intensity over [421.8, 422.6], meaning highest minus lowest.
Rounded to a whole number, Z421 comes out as 321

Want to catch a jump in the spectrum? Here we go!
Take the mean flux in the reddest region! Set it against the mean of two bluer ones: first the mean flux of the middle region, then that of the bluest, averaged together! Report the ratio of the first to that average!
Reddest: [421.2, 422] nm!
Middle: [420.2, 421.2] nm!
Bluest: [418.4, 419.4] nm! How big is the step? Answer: 1.00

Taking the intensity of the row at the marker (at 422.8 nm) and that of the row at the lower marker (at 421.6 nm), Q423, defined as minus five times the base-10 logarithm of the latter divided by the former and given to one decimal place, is -3.9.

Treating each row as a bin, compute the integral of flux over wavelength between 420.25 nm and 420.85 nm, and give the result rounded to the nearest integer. 125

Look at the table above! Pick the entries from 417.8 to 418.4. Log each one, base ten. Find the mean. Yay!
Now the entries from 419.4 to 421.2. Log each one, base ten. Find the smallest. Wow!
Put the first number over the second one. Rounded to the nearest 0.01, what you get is 1.05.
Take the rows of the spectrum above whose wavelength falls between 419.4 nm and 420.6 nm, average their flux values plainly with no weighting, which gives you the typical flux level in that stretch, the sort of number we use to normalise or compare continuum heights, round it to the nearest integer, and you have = 184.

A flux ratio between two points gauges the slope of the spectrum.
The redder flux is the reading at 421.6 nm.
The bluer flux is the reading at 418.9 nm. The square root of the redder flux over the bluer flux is 1.07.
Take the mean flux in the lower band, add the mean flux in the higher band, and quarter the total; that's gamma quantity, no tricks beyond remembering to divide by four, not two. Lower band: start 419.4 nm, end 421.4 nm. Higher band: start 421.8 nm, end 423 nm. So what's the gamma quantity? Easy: 73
